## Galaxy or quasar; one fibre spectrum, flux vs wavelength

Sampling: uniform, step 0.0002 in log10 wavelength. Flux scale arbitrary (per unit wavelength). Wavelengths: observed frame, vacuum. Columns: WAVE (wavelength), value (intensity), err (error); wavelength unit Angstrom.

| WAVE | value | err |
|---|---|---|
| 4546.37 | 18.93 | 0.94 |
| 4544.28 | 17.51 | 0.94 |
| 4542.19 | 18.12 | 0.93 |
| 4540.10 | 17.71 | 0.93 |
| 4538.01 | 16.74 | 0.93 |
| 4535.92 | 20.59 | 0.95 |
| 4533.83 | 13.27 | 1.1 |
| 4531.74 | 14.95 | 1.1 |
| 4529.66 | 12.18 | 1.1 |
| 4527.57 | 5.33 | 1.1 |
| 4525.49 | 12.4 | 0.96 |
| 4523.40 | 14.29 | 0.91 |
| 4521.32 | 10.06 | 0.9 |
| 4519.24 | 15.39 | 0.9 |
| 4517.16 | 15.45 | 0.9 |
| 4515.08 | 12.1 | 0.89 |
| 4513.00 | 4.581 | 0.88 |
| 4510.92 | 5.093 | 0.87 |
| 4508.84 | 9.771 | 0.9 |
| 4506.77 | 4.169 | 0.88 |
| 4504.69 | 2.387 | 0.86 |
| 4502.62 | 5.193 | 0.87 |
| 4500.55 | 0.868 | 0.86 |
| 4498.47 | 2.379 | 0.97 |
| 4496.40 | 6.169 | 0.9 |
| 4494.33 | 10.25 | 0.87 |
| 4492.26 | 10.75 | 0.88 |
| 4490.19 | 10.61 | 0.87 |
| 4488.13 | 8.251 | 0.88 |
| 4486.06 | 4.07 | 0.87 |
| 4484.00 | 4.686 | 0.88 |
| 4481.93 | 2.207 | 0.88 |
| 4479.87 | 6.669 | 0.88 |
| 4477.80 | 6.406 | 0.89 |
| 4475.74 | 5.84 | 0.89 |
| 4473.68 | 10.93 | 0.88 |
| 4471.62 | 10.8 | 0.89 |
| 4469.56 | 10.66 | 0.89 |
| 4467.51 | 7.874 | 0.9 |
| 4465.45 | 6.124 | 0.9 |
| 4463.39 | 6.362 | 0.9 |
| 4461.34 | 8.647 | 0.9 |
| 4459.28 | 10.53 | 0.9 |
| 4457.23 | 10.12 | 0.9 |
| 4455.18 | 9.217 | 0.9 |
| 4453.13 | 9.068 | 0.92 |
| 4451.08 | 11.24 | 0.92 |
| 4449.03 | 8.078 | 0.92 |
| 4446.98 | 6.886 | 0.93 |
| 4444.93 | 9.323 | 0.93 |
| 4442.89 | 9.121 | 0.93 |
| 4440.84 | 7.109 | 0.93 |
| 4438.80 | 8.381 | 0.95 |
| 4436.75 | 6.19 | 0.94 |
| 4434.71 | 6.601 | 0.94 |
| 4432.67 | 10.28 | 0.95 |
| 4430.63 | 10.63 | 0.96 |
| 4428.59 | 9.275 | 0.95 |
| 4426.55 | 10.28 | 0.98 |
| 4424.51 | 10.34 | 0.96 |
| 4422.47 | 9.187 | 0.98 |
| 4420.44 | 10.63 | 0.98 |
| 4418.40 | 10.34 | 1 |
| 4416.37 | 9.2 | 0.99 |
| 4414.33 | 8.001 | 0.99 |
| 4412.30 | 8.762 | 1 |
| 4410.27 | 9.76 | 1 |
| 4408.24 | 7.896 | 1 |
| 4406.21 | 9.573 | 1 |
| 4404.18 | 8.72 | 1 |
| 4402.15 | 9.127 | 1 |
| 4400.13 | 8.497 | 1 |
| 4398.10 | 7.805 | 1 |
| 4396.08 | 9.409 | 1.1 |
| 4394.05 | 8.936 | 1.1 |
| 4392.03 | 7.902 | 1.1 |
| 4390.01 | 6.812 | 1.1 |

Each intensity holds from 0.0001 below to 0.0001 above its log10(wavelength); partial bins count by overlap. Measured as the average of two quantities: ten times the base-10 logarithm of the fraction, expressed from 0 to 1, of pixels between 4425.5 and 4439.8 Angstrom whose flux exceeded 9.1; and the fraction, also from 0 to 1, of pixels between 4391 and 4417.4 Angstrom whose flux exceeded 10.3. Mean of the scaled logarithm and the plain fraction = -1.2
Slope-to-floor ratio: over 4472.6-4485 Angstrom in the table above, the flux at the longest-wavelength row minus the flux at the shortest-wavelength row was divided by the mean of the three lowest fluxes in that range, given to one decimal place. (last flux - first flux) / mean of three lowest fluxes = -1.5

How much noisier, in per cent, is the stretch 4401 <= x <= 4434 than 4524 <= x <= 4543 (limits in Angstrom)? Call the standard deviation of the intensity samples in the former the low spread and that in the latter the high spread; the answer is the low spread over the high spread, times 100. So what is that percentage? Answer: 20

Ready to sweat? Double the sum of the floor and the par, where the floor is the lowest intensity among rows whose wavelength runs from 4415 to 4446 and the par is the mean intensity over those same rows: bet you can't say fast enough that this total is 31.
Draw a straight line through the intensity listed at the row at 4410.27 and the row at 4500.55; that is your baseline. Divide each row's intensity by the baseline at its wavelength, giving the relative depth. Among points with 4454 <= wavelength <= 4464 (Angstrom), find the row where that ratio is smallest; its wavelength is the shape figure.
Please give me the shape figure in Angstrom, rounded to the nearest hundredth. 4463.39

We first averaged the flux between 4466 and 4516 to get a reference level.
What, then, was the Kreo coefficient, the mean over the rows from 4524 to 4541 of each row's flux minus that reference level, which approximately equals 7.4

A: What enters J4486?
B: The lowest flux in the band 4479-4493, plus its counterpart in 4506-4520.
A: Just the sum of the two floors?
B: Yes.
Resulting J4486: 6.4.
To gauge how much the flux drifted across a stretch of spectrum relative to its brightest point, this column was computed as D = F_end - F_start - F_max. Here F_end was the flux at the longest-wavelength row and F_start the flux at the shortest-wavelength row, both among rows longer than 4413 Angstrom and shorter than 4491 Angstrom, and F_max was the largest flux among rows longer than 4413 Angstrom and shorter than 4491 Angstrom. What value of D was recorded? -8.6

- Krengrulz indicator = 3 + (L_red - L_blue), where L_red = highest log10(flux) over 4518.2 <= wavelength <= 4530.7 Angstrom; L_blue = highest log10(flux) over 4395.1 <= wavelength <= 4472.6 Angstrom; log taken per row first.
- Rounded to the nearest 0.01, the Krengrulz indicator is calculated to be 3.14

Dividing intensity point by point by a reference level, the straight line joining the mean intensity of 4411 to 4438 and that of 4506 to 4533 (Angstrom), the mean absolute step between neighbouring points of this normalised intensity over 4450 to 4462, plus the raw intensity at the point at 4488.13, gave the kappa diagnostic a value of 8.4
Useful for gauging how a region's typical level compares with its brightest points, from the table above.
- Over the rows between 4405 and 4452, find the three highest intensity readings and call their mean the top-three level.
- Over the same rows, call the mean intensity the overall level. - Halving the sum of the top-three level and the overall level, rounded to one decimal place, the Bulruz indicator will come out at 9.9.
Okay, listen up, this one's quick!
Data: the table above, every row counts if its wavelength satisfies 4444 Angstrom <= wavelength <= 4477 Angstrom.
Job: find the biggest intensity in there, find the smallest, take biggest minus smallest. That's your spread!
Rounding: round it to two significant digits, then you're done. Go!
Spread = 5.4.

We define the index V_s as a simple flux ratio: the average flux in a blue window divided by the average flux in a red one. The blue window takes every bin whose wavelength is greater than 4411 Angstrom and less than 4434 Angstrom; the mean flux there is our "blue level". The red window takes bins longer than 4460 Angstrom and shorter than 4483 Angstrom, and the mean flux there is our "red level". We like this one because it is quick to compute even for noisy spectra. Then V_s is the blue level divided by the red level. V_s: 1.3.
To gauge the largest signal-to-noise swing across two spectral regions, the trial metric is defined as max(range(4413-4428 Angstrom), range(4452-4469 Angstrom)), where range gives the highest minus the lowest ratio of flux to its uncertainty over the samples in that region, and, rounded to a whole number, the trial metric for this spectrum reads 5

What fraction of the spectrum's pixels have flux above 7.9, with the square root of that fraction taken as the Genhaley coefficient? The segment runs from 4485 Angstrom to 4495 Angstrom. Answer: 0.89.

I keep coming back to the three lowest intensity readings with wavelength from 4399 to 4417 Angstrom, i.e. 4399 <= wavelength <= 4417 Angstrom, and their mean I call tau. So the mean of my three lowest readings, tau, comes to 8.1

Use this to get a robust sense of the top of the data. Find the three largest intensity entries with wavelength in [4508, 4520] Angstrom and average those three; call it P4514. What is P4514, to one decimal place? 14.3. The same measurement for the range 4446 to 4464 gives 10.6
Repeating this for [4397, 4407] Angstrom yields 9.1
